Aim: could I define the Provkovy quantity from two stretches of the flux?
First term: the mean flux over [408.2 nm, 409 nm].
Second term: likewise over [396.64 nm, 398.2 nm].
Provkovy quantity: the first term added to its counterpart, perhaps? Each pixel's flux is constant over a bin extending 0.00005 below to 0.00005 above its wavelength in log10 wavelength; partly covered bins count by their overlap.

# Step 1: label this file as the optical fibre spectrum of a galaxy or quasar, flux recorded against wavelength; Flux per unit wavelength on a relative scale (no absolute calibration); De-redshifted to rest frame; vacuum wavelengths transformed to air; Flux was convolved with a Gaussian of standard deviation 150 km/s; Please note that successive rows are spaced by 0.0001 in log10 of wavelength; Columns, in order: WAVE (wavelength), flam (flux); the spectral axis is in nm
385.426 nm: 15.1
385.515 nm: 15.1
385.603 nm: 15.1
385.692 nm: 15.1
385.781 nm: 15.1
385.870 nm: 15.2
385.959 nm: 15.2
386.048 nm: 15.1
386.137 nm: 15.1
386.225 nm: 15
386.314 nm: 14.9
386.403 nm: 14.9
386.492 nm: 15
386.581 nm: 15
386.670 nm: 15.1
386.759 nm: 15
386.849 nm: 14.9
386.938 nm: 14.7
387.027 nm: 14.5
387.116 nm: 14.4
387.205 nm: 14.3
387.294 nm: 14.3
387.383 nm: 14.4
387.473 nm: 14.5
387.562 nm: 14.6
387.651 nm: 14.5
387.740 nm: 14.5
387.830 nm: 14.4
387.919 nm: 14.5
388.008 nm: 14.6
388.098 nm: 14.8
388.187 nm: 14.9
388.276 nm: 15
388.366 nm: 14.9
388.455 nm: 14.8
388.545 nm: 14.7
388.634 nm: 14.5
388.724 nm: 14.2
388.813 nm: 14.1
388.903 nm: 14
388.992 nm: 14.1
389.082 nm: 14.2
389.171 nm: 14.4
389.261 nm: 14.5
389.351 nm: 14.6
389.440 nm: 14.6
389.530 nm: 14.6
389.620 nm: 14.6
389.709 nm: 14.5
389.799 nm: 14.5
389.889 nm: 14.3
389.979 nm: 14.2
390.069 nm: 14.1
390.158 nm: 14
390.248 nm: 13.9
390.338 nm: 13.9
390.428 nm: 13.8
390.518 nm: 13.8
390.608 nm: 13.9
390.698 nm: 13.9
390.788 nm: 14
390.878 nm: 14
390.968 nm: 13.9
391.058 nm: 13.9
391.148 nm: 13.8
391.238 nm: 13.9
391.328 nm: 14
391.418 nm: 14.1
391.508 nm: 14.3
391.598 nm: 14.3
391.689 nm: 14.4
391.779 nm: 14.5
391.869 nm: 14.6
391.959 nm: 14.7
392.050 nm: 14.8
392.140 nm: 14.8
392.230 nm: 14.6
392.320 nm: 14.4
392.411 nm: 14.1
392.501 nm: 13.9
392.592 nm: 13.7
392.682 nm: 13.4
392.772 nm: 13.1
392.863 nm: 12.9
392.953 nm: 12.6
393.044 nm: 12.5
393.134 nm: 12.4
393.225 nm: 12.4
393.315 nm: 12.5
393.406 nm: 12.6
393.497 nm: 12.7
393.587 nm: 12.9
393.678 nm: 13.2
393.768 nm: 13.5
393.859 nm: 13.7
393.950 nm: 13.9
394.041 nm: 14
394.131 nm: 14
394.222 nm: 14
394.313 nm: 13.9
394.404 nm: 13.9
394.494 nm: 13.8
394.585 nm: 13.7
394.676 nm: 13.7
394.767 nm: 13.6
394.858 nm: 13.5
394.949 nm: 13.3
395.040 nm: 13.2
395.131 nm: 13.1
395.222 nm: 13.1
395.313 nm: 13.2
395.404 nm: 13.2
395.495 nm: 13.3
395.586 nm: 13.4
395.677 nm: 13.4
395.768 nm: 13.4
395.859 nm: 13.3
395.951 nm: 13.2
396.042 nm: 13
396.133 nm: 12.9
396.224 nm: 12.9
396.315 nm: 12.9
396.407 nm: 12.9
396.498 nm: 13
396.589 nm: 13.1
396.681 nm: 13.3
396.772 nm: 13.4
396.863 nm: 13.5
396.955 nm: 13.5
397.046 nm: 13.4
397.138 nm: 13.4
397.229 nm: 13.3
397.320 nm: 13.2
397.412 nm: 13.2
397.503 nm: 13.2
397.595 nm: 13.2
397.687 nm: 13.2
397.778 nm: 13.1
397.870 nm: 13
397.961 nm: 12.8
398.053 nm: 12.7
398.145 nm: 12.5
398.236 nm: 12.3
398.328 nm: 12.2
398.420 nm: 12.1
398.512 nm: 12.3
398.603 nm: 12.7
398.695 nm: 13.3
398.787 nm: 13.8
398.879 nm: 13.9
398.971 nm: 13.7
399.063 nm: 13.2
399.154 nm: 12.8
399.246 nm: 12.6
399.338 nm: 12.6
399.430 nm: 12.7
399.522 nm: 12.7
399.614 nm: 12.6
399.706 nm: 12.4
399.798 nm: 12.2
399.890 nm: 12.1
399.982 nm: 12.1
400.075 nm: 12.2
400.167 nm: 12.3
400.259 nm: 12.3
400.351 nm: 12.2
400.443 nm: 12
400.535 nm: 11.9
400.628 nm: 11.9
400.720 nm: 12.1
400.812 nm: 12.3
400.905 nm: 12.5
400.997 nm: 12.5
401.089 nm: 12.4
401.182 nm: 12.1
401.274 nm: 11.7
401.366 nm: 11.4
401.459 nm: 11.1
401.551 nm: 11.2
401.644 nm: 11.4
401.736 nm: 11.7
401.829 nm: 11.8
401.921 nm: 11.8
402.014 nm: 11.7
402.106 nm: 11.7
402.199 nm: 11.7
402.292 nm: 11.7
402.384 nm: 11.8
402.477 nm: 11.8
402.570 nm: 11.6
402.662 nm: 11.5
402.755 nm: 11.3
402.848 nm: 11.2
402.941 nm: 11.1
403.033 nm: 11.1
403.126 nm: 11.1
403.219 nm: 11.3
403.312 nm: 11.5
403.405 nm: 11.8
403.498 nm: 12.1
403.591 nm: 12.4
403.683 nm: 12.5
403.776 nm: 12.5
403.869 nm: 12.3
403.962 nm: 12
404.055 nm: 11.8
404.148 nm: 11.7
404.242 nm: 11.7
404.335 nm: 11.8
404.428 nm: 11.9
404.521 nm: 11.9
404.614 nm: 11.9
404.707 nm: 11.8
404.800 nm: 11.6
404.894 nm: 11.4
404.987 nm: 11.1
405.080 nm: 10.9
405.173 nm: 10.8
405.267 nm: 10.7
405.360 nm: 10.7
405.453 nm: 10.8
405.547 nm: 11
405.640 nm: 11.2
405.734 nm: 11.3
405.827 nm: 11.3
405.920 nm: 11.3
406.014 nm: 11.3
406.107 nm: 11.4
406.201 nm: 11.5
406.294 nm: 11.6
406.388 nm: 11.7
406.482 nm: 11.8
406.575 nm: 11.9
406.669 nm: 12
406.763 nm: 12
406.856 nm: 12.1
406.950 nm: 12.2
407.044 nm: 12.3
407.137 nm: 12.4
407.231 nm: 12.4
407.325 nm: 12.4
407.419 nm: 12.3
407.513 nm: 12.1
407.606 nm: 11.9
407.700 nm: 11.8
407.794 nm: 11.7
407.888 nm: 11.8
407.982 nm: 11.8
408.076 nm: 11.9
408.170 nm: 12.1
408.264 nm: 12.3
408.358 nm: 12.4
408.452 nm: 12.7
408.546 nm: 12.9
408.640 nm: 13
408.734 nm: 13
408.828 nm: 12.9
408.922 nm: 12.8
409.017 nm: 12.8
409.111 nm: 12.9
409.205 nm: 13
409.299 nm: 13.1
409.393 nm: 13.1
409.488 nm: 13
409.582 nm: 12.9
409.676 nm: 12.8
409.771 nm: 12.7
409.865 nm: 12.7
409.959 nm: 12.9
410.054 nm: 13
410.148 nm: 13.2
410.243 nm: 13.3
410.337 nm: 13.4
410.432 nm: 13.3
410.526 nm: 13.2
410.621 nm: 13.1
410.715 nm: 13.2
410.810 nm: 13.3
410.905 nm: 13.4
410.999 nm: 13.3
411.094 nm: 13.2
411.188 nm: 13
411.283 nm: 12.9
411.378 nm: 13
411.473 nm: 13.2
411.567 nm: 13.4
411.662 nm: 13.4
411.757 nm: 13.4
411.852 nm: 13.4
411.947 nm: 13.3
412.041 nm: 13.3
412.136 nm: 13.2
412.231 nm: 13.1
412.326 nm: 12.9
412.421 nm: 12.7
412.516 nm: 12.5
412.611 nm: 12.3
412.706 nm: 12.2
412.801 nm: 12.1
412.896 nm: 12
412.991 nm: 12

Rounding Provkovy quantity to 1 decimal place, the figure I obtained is 25.9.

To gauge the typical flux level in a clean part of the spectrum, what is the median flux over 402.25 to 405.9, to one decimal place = 11.6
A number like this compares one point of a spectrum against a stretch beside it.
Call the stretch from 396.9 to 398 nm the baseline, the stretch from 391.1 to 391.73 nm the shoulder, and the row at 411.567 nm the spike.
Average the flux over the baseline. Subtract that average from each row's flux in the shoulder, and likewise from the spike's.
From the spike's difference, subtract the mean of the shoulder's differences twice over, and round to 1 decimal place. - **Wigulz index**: -1.6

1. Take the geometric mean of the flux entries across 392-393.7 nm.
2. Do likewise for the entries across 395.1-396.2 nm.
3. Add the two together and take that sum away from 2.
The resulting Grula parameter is -24.5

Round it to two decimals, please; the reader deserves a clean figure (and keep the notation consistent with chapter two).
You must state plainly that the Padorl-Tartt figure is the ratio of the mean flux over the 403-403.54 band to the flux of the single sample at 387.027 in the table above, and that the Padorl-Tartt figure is 0.79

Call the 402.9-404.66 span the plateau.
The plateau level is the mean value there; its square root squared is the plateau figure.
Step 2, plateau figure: 11.8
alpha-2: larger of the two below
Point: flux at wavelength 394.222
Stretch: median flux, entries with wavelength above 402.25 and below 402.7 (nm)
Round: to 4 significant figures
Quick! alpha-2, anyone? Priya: 14.00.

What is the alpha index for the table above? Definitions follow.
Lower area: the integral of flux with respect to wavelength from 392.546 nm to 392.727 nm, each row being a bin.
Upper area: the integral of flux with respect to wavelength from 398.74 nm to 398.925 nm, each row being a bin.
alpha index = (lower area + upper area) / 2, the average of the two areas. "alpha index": 2.50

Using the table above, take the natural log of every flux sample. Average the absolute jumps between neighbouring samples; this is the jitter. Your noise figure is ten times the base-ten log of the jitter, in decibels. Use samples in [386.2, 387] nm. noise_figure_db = -22.3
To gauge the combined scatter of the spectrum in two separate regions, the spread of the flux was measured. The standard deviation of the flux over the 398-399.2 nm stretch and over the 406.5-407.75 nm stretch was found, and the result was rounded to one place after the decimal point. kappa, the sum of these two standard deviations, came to 0.8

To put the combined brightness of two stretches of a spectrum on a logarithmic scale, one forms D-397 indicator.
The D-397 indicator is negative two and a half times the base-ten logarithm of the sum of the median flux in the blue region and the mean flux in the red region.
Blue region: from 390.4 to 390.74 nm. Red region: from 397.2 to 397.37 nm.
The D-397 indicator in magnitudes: -3.58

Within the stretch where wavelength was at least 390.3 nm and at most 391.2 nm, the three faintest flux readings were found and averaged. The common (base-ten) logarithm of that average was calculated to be 1.14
